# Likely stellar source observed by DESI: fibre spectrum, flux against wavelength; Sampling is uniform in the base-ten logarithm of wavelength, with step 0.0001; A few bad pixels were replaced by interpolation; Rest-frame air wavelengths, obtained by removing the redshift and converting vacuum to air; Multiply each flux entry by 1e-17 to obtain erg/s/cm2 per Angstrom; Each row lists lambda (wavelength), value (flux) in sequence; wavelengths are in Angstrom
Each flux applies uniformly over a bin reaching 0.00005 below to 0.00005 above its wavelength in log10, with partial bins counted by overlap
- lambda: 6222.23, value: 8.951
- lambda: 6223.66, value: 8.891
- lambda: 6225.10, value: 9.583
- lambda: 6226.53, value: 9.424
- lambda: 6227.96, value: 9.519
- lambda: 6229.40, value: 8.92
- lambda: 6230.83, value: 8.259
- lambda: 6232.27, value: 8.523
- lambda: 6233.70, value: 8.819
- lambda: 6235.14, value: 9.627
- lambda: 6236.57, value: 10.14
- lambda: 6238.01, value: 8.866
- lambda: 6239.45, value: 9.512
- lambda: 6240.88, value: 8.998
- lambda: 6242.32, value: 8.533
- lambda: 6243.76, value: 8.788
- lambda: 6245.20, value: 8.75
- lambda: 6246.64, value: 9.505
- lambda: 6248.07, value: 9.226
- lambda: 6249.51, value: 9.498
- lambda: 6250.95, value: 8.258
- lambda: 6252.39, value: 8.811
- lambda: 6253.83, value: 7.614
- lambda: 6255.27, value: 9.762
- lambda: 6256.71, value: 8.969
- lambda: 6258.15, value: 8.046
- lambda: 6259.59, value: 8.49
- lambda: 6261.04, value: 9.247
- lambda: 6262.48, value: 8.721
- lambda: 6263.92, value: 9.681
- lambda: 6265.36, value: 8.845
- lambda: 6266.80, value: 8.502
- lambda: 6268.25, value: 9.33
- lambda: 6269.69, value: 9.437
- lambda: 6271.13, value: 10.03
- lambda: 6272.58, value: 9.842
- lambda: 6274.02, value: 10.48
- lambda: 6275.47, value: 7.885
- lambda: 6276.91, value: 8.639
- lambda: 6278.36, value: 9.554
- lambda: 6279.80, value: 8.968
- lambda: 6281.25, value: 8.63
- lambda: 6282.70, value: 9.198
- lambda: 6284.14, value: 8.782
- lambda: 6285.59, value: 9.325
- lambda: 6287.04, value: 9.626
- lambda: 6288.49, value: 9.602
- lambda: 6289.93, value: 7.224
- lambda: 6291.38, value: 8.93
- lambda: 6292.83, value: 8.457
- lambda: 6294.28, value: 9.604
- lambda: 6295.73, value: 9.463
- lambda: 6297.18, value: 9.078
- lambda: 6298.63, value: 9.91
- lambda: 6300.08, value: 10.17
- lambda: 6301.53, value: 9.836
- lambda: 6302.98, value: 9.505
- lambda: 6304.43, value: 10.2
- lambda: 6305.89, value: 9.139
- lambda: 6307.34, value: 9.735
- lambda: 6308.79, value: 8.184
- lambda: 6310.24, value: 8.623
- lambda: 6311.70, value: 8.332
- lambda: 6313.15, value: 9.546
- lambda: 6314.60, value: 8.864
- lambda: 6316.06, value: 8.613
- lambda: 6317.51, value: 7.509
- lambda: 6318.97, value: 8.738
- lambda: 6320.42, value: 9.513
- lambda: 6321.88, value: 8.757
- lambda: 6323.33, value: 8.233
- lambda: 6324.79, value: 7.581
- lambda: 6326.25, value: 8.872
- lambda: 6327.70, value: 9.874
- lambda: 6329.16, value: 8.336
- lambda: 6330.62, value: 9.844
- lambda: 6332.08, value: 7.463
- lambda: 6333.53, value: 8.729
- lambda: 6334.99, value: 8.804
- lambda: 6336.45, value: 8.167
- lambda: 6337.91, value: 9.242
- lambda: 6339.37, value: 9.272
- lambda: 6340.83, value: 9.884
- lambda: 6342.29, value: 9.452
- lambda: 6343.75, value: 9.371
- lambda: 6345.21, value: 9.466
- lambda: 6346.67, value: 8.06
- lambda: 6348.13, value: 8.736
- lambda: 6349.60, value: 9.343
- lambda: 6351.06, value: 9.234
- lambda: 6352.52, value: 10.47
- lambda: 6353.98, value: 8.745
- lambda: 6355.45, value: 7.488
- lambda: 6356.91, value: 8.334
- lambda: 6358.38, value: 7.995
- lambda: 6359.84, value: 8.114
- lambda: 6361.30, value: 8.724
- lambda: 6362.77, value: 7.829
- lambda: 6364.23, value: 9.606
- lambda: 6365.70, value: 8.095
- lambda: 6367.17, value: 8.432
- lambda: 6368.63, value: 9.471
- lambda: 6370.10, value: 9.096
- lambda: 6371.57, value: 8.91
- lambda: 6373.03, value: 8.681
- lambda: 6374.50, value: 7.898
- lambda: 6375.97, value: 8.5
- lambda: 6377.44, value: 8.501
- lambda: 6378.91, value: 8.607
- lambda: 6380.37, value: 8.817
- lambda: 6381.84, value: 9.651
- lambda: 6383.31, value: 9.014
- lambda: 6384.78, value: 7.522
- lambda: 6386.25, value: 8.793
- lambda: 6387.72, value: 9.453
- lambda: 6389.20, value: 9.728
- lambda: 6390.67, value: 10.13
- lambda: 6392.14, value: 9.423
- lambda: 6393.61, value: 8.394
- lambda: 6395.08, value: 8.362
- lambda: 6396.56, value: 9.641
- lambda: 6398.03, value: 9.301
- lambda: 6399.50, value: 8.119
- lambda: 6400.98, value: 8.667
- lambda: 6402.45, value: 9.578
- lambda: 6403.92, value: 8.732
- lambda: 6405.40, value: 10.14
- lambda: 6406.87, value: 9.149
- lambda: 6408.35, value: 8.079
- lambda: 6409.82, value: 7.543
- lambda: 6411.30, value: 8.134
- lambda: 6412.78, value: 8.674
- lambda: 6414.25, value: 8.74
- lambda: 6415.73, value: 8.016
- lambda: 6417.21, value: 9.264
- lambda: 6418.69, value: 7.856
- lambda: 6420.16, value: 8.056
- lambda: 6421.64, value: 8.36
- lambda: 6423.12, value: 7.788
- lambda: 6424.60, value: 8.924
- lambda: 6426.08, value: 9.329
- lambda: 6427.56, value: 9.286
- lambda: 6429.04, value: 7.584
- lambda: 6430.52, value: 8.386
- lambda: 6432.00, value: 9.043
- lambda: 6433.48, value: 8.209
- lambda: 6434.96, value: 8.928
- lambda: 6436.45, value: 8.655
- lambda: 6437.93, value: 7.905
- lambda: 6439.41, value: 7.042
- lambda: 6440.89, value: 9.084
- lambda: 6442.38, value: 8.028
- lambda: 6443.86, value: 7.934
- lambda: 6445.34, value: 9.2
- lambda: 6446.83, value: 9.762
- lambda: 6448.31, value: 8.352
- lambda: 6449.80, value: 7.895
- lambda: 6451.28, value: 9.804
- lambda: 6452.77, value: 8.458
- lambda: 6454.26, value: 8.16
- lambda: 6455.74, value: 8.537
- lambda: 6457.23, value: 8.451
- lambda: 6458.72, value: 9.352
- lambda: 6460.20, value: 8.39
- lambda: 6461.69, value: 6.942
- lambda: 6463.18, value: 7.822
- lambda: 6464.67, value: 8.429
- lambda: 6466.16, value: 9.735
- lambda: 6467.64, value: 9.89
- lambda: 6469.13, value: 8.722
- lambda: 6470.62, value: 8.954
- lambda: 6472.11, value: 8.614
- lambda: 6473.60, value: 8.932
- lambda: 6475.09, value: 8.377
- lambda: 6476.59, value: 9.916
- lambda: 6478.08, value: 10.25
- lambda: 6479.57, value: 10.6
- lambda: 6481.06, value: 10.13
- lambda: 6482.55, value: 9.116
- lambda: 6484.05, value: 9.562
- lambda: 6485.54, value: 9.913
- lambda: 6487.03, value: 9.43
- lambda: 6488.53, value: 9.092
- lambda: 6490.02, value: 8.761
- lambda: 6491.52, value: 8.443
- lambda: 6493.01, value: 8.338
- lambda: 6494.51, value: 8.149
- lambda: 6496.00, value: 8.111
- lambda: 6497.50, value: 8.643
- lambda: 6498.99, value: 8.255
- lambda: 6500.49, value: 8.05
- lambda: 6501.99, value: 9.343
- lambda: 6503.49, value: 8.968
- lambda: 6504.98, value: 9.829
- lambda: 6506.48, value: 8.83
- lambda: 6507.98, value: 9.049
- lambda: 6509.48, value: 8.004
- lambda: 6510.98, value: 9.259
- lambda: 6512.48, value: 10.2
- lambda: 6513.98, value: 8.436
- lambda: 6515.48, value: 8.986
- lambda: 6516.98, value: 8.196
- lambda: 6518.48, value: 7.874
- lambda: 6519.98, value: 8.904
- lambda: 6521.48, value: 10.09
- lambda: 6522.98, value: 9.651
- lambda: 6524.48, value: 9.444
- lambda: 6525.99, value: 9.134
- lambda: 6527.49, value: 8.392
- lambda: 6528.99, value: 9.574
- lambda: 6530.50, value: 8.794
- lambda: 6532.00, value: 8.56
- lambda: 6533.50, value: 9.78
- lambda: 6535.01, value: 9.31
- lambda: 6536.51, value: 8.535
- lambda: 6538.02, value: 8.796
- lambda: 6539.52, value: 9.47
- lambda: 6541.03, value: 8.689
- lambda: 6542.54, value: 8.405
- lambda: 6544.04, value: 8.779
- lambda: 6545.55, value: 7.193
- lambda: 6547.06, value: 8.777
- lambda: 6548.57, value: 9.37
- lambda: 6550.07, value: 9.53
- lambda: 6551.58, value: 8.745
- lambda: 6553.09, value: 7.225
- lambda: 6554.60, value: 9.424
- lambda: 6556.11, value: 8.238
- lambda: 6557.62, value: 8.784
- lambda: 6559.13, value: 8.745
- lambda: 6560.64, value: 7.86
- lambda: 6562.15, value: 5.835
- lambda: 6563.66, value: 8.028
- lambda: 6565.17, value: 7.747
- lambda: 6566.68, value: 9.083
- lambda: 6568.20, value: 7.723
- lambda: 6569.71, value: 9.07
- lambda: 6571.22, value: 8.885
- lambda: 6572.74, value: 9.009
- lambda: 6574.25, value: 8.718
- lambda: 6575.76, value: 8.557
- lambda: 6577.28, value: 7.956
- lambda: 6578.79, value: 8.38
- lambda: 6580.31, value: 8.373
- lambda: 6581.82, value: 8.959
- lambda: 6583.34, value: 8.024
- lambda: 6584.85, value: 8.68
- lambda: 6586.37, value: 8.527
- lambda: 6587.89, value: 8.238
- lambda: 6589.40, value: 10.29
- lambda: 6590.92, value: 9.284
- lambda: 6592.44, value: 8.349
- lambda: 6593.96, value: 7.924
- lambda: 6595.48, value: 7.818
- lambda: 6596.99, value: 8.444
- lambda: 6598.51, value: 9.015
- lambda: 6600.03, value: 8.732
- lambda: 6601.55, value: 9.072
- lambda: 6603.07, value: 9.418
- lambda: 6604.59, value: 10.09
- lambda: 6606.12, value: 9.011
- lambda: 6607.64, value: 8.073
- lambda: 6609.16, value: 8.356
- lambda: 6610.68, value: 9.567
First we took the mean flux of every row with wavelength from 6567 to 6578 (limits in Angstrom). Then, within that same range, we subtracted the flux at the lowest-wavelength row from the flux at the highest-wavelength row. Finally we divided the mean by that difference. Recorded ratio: 37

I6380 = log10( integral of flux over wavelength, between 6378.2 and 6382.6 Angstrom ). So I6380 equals 1.60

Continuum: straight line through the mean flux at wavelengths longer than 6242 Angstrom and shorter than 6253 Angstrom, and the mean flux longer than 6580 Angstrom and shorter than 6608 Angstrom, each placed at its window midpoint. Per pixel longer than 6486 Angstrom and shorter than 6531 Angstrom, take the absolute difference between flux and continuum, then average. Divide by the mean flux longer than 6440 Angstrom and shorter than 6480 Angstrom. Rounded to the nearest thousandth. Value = 0.060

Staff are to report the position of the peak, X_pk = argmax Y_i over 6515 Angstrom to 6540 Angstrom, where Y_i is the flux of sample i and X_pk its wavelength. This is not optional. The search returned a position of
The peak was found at 6521.48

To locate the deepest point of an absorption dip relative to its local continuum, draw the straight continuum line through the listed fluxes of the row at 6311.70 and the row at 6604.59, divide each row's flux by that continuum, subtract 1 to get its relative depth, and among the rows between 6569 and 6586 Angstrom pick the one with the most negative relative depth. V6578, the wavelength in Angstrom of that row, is 6577.28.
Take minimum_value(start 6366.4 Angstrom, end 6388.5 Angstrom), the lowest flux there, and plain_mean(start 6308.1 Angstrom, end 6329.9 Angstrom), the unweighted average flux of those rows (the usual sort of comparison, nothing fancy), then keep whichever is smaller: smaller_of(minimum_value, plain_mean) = 7.52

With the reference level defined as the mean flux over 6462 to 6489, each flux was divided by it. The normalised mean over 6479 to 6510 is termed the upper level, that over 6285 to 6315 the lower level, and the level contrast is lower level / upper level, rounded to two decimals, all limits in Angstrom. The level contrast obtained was 1.03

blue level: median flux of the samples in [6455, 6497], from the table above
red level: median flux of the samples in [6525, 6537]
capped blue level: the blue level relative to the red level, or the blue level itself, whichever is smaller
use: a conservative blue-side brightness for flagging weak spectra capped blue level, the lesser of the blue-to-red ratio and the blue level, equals 0.99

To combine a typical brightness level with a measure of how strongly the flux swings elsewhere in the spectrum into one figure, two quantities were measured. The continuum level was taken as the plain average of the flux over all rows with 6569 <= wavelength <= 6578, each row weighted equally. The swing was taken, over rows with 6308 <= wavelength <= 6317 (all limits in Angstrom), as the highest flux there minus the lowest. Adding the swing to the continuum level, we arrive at 10.1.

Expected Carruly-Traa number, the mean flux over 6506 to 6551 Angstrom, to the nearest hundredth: 8.93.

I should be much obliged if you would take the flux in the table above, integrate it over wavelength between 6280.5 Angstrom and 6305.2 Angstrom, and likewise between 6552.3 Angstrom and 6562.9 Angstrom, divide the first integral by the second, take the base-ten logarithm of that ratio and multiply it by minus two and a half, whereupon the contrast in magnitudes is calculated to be -1.1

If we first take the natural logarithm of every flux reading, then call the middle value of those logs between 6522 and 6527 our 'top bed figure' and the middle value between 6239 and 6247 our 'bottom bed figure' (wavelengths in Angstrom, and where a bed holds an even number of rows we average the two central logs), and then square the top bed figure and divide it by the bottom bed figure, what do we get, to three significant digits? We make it 2.31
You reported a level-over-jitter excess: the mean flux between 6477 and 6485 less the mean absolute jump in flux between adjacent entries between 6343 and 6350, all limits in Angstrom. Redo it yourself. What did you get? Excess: 9.24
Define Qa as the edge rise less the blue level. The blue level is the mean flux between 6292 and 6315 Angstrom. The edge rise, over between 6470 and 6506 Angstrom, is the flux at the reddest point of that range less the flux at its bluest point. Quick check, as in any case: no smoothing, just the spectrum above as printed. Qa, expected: -8.4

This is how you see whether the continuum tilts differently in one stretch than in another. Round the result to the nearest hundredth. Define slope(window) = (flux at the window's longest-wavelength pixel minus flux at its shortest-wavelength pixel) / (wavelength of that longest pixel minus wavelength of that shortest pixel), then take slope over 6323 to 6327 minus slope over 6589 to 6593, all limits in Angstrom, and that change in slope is 0.86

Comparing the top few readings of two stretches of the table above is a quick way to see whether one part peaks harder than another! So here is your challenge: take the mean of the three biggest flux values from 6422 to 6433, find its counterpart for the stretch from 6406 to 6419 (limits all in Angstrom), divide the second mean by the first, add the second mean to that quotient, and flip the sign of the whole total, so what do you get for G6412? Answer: -10.0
